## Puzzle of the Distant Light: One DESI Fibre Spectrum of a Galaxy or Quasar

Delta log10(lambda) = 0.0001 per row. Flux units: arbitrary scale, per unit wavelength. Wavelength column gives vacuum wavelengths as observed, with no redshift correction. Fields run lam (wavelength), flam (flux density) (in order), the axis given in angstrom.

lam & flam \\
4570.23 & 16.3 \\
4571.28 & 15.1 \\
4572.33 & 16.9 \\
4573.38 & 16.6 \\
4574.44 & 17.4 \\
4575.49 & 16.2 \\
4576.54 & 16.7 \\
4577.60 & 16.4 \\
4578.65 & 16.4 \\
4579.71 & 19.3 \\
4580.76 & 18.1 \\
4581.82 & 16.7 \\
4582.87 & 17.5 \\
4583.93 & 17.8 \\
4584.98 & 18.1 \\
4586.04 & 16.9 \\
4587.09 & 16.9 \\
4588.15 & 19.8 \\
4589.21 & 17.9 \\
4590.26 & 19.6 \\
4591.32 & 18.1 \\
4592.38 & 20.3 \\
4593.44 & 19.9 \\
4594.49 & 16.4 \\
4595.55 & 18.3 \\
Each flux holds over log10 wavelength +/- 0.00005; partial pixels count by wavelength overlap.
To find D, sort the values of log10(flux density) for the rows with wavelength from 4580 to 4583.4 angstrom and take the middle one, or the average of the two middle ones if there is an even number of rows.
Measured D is 1.24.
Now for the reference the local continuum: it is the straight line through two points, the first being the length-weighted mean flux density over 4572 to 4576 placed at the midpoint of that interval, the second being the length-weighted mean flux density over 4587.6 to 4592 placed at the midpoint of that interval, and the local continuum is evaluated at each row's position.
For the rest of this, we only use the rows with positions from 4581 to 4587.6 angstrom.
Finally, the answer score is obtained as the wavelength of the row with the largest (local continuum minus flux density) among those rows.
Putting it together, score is 4587.09 angstrom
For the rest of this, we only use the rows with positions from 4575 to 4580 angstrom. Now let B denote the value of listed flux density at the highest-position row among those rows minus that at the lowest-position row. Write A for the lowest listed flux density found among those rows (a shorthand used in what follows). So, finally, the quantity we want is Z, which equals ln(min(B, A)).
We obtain 1.1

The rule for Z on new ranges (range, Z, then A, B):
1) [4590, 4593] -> -0.4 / 18.1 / 0.7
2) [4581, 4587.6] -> -1.6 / 16.7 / 0.2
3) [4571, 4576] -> 0.1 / 15.1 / 1.1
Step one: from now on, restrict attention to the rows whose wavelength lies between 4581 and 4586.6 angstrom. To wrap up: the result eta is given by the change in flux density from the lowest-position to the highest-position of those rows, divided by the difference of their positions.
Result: 0.05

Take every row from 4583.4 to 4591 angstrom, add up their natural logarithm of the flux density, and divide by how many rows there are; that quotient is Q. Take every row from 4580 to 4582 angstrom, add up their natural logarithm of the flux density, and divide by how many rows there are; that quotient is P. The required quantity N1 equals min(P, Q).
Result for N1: 2.86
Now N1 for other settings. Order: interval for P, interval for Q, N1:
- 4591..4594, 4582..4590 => 2.88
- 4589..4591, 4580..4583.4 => 2.86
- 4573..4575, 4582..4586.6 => 2.83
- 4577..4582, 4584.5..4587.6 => 2.85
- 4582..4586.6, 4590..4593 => 2.87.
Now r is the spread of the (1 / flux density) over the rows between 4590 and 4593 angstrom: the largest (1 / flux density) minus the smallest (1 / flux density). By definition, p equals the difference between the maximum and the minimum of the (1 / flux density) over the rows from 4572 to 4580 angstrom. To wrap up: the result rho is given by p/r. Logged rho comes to 1.7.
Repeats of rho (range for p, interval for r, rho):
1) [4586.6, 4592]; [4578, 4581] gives 0.9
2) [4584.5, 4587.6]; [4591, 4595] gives 0.3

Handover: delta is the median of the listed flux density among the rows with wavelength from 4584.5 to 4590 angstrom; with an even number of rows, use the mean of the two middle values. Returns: 17.9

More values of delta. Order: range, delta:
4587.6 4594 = 19.7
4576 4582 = 16.7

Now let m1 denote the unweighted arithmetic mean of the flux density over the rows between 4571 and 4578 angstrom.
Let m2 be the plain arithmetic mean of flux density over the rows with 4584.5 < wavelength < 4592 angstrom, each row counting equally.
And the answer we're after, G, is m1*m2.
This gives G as 300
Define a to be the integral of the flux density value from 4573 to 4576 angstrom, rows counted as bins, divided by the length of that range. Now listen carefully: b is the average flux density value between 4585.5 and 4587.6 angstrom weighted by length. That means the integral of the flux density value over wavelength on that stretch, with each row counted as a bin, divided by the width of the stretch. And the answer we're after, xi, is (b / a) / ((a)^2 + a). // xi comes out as 0.0034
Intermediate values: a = 16.7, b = 16.9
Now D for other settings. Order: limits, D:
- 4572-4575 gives 1.23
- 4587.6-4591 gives 1.29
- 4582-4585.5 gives 1.25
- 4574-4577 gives 1.22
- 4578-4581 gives 1.26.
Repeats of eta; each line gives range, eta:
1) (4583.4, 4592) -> 0.04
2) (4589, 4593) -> 0.76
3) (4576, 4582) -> 0.00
